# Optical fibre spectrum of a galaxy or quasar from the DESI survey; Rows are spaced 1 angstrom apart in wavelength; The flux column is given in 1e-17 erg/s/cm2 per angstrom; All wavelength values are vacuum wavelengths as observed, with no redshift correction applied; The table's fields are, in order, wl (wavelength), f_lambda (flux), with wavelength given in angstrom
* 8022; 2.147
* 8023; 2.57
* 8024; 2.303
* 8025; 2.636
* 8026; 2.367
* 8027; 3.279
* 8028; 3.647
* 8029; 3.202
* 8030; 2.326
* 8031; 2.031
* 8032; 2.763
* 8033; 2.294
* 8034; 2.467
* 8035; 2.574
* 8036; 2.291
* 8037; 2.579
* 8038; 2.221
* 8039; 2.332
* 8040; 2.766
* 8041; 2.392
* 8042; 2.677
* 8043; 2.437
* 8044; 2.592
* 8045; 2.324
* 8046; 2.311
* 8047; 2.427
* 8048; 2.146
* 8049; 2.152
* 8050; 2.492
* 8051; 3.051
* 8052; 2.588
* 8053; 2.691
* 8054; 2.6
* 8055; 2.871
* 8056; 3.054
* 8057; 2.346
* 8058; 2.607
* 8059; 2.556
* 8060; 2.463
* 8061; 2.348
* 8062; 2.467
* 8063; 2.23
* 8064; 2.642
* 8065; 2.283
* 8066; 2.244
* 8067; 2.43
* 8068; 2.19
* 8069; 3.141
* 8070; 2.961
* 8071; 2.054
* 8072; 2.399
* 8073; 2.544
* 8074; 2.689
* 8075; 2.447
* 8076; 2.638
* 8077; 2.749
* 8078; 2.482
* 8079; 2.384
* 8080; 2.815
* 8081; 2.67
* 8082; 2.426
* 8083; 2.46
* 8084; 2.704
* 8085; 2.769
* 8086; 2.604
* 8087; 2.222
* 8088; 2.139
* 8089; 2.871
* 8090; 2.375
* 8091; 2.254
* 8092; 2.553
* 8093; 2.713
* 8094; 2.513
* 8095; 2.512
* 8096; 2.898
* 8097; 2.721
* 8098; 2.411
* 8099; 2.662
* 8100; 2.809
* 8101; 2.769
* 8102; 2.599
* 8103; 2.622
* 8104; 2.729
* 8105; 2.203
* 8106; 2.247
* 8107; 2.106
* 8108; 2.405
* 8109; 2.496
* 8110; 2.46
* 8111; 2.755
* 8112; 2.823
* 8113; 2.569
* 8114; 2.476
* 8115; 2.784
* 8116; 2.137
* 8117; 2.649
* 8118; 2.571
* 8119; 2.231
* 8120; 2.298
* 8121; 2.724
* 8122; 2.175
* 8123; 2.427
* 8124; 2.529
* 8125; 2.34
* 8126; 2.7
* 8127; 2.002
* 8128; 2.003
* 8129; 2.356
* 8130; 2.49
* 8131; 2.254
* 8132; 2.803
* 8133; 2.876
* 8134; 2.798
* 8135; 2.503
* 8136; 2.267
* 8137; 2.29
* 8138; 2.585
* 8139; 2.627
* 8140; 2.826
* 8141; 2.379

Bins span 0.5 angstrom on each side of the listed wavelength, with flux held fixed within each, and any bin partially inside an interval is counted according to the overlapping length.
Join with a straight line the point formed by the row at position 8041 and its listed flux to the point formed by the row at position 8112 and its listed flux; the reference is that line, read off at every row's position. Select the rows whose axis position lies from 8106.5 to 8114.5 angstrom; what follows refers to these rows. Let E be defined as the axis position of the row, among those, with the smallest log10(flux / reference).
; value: 8107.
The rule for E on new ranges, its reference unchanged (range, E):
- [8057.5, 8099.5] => 8071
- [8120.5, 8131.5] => 8128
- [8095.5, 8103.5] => 8098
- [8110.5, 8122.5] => 8116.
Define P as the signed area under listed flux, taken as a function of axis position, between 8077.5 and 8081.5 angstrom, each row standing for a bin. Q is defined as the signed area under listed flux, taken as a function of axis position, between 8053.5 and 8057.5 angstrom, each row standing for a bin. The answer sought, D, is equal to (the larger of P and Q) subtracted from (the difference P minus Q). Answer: -11.4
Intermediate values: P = 10.4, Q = 10.9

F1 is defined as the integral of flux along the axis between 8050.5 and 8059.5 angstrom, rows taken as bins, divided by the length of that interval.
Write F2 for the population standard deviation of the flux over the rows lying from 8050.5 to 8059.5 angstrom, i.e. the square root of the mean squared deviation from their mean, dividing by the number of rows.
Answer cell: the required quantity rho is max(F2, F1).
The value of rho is 2.71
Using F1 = 2.71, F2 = 0.22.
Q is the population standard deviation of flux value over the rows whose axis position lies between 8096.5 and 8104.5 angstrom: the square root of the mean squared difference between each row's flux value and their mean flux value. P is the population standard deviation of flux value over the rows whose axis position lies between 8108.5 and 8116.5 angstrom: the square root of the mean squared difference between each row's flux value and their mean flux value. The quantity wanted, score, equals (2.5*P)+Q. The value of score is 0.645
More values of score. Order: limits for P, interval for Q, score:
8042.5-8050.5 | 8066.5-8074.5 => 0.714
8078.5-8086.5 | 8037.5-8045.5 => 0.561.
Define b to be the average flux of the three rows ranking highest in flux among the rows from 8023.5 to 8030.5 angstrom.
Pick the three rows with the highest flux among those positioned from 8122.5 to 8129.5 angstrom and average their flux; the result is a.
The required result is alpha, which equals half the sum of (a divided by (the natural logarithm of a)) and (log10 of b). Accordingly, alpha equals 1.63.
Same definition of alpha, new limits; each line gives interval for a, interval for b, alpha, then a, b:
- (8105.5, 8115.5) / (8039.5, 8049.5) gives 1.57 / 2.79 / 2.68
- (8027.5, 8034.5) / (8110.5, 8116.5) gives 1.60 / 3.20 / 2.79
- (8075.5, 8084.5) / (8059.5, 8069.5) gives 1.58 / 2.76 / 2.75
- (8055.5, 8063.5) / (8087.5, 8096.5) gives 1.58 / 2.74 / 2.83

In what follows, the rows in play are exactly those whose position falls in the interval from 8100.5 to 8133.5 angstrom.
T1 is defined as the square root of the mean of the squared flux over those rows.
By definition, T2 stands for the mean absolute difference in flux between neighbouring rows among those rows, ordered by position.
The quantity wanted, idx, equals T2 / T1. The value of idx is 0.10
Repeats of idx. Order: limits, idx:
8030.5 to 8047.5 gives 0.11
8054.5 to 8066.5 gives 0.09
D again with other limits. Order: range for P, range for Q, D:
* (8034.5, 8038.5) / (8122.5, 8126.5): -10.3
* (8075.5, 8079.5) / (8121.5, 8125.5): -9.5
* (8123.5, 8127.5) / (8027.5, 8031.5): -12.8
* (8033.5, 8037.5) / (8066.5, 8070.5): -11.5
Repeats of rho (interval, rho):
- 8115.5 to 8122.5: 2.40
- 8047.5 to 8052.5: 2.49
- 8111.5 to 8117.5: 2.57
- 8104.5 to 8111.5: 2.38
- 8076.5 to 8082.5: 2.59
